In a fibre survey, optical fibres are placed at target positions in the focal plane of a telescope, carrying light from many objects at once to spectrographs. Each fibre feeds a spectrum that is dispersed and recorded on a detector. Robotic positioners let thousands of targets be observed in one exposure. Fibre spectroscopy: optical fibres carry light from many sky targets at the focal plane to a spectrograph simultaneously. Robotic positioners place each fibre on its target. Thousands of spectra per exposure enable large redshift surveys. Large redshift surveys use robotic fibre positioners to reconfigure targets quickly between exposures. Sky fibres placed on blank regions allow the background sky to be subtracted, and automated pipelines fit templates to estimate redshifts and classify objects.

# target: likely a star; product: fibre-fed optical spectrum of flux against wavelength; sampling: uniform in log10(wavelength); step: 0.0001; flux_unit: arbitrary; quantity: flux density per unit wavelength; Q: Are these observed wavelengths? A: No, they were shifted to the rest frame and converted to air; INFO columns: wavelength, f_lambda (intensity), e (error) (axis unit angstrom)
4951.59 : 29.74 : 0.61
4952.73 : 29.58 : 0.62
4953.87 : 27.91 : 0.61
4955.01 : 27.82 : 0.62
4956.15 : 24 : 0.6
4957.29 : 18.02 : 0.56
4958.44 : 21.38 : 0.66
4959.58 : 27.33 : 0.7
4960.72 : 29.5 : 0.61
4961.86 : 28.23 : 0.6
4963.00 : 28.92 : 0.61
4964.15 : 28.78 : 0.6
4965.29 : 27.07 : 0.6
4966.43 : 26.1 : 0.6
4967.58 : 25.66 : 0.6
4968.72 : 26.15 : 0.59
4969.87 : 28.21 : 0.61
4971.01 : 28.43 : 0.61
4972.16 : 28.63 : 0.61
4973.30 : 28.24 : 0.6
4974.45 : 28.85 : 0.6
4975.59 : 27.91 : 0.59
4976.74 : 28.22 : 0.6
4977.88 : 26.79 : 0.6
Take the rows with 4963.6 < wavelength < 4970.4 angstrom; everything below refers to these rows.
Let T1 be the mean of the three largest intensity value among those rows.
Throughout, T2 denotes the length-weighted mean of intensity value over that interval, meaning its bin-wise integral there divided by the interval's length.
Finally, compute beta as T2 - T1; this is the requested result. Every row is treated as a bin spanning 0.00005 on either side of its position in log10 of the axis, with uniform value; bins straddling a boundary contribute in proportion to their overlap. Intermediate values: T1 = 28.0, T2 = 27.0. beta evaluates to -1.0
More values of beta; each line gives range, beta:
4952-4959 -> -3.6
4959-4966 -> -0.8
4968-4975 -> -0.6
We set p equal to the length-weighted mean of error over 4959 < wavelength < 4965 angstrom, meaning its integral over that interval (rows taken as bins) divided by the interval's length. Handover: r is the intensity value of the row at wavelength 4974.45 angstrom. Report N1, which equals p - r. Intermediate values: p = 0.623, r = 28.85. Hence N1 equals -28.2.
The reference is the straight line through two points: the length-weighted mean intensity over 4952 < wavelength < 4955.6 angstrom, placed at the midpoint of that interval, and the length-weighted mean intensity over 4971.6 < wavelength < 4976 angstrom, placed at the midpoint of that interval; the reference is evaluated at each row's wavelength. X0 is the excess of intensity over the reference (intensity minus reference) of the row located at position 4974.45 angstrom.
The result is 0.4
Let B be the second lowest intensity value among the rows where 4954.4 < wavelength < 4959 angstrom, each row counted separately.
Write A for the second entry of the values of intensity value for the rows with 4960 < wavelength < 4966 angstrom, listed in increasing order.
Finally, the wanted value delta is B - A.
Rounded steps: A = 28.23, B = 21.38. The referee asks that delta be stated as -7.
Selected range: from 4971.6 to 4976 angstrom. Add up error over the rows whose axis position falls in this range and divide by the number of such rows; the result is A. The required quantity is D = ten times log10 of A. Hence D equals -2.22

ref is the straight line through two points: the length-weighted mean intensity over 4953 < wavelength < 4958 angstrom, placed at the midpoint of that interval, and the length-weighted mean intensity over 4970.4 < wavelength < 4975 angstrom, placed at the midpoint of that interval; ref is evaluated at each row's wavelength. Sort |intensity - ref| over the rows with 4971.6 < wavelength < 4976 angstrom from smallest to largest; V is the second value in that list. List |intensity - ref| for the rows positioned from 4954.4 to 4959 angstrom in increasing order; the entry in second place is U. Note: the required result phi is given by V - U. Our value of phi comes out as -3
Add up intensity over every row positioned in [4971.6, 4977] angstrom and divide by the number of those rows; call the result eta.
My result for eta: 28.37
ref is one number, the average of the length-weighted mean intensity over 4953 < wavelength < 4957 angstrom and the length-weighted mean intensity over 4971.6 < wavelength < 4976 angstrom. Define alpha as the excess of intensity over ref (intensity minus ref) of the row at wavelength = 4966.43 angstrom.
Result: -1.24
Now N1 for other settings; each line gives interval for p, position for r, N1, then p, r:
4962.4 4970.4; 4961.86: -27.6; 0.601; 28.23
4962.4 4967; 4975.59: -27.3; 0.603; 27.91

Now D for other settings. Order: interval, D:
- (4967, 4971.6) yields -2.20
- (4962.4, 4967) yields -2.20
